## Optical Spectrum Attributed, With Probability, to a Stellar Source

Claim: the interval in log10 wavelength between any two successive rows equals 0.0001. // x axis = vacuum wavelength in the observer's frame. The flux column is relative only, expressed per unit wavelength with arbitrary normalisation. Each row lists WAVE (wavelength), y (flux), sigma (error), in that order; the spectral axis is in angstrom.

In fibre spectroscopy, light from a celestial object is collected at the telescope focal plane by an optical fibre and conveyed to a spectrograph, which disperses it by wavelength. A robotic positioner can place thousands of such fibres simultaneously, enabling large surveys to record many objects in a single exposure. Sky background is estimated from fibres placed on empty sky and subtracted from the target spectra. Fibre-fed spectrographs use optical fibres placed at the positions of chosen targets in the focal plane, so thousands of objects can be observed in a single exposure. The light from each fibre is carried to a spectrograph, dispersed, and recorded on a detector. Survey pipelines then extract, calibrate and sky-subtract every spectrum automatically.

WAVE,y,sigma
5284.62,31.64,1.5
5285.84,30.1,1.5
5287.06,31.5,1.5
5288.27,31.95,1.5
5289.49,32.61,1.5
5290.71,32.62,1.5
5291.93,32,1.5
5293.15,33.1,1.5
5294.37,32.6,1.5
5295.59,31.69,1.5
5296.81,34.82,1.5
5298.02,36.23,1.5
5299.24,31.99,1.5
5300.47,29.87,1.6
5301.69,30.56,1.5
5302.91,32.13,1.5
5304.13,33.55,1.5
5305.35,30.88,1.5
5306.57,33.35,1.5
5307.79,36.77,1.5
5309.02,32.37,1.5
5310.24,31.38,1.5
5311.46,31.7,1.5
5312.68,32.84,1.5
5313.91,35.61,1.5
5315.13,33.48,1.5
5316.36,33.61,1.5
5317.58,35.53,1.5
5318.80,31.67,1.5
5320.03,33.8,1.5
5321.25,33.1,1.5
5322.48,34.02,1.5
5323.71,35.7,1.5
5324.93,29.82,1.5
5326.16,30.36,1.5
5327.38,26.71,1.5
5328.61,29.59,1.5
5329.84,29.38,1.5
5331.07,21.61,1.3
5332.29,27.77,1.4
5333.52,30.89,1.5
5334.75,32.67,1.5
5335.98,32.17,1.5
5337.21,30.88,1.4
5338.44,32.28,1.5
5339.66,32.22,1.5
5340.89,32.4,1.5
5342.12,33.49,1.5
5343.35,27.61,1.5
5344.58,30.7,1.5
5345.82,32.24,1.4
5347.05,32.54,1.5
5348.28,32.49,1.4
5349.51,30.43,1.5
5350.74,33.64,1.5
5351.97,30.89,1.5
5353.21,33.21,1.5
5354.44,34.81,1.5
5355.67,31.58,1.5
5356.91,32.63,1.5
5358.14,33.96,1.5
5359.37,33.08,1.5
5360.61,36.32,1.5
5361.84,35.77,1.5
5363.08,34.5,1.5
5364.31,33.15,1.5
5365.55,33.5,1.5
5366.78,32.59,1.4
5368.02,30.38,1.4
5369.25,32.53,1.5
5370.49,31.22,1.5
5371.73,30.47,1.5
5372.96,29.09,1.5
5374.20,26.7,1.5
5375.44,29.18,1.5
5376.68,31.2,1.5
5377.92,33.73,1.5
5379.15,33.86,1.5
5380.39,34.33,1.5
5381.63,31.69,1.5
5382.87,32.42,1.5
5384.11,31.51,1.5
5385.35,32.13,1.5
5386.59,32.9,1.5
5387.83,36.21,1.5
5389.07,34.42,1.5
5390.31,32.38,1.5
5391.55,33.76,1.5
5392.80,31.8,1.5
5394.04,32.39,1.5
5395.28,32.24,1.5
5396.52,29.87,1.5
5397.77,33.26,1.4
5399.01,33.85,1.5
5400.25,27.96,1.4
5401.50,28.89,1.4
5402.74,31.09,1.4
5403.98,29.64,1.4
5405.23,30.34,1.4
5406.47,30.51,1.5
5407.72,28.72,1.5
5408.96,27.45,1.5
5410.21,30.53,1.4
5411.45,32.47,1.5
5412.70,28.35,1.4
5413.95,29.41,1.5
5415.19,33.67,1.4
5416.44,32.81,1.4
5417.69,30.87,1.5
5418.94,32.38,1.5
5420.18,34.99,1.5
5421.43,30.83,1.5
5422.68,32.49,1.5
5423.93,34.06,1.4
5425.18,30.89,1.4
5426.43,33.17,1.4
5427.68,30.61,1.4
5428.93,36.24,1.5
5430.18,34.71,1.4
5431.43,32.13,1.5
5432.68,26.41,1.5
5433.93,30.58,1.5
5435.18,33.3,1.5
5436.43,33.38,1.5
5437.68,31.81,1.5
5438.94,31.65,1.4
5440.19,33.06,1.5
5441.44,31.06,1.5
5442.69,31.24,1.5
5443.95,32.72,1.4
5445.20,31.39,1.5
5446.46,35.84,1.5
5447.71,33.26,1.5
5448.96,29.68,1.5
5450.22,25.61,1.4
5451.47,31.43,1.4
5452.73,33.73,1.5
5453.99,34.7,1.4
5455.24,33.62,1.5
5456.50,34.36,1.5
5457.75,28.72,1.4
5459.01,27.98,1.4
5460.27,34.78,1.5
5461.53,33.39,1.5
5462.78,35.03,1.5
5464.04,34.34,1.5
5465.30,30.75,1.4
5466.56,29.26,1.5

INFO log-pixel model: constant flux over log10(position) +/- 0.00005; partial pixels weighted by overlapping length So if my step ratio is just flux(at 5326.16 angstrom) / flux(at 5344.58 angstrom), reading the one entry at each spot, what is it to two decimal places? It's 0.99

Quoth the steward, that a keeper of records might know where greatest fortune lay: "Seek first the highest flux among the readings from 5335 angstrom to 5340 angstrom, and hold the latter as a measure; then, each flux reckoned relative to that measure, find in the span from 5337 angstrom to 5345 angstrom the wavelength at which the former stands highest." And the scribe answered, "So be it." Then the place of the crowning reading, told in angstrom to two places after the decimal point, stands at 5342.12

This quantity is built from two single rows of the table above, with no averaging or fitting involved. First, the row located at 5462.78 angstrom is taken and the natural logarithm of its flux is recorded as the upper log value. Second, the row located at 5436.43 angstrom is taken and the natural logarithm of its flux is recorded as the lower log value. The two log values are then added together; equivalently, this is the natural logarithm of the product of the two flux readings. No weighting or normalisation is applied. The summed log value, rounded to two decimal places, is 7.06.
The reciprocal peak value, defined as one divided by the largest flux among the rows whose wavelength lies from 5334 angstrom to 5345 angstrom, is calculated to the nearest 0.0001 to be 0.0299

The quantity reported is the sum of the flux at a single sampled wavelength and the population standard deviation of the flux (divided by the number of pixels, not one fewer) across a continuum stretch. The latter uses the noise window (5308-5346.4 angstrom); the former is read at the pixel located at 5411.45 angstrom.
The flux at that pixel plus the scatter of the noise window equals 35.3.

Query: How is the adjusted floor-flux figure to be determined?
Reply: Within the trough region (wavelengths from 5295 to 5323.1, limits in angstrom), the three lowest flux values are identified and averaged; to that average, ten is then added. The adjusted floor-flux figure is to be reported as 40.4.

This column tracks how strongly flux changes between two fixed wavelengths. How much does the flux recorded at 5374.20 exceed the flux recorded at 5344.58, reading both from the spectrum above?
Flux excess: -4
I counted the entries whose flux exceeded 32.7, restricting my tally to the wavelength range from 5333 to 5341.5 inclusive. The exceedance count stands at 0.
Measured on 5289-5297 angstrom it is 2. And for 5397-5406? 2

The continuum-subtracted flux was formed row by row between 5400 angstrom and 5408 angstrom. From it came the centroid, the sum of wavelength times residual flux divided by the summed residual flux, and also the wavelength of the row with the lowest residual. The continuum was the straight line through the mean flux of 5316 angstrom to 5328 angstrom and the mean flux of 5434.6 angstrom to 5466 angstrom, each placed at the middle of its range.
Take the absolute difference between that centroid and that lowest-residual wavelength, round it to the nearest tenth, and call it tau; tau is 3.4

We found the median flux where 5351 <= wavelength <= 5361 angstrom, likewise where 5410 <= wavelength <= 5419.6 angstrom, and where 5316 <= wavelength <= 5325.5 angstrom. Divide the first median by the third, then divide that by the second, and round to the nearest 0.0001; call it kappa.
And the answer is 0.0311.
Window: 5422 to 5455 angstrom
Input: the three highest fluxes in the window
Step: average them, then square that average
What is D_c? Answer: 1267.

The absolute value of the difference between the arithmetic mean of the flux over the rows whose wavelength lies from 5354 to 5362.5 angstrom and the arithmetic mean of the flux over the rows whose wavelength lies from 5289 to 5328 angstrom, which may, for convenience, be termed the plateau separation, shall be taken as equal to 1.3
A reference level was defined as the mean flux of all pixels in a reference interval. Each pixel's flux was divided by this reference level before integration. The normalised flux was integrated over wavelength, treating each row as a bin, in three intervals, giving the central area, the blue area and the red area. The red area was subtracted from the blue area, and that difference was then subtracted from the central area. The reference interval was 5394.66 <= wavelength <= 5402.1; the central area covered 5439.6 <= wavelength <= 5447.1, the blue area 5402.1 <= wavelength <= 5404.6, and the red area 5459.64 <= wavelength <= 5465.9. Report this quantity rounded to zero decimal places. 12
